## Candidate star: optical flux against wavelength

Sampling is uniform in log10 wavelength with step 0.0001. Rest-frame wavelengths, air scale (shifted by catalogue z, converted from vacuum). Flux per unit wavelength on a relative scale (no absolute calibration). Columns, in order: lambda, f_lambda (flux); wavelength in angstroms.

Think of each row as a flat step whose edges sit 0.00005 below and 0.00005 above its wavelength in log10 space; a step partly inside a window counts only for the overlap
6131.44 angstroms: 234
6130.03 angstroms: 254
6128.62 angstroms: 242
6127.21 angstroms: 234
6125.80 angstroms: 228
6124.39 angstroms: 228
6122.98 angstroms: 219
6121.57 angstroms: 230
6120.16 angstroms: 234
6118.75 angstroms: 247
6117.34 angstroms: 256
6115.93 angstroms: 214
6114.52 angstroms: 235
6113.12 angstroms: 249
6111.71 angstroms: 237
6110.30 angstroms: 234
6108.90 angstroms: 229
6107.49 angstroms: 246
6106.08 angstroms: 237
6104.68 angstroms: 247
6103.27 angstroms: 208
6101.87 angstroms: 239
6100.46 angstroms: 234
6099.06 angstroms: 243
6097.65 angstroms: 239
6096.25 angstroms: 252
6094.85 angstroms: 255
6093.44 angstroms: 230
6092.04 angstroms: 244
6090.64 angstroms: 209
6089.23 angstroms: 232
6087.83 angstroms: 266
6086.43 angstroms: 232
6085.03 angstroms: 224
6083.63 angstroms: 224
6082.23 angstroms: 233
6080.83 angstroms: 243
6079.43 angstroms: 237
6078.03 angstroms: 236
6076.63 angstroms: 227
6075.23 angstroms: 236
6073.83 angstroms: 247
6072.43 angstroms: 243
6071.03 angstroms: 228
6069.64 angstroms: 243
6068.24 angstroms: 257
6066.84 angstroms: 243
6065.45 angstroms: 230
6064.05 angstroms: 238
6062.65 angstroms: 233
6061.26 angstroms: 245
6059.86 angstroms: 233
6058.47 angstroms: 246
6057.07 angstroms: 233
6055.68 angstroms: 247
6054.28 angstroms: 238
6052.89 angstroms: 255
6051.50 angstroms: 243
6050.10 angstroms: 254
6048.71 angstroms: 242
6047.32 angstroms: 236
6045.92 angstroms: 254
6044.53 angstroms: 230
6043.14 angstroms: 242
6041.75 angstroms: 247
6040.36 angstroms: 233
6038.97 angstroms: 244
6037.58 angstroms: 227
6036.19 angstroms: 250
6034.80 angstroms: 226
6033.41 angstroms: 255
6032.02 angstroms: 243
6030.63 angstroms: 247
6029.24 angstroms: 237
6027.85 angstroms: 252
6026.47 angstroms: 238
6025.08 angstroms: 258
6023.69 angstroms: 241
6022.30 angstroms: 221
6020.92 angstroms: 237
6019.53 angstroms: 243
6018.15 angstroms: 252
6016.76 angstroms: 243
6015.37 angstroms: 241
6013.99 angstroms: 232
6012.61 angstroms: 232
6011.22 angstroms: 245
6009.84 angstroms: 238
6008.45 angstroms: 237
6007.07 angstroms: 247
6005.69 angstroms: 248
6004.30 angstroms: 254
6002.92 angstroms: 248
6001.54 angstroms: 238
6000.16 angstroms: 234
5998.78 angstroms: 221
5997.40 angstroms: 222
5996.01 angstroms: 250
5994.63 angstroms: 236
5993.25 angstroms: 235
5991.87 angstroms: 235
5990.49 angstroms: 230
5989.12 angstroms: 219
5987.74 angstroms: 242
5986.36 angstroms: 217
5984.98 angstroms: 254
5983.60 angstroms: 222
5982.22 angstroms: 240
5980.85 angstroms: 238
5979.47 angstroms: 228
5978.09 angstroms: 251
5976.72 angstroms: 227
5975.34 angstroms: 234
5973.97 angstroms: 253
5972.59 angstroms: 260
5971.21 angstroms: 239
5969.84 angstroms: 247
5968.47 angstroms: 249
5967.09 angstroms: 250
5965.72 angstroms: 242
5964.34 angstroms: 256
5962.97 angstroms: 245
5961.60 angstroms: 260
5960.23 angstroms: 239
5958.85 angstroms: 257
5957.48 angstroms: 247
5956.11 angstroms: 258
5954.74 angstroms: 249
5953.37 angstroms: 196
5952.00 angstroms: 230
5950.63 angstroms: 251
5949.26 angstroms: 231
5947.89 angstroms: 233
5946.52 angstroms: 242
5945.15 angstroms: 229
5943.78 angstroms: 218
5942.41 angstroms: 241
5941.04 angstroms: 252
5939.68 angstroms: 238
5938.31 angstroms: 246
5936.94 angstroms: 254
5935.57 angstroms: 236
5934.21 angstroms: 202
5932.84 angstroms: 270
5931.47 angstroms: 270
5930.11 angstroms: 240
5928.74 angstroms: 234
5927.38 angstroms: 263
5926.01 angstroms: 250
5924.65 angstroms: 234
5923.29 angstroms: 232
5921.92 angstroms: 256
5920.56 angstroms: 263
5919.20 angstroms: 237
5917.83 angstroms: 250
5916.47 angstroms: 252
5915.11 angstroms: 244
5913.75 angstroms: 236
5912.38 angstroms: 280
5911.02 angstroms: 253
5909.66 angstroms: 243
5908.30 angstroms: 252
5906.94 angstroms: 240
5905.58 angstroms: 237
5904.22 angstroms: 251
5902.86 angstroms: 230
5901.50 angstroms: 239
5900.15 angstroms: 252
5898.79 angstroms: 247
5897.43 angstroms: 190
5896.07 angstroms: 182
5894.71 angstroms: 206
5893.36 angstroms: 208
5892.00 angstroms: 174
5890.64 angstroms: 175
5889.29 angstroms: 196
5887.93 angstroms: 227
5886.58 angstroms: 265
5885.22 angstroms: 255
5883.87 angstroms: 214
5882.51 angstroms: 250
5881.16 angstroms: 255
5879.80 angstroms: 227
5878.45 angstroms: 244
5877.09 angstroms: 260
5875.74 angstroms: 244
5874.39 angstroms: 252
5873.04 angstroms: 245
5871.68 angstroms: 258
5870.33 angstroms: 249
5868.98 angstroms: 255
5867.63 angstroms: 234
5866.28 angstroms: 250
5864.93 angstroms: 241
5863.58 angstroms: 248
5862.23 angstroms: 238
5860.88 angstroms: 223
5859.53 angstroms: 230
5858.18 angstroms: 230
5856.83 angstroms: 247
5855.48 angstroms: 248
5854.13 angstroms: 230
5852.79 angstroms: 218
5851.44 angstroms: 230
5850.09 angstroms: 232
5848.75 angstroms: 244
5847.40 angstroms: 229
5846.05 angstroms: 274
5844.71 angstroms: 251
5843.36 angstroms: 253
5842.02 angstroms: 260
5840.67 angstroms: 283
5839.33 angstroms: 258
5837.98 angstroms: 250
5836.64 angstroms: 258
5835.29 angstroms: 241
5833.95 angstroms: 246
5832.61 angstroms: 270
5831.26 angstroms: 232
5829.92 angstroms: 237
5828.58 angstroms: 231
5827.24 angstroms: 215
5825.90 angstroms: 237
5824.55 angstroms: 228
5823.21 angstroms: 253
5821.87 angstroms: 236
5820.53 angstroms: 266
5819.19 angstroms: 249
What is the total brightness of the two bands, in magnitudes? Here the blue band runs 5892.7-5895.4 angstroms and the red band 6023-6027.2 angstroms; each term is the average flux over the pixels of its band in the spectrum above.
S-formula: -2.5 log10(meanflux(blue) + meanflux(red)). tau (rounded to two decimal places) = -6.64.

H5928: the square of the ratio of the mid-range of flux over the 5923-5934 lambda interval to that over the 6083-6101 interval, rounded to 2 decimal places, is 1.12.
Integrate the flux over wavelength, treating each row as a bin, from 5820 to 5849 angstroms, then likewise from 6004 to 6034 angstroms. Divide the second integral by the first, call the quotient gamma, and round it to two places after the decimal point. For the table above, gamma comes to 1.01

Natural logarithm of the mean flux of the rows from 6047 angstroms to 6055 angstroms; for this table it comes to 5.50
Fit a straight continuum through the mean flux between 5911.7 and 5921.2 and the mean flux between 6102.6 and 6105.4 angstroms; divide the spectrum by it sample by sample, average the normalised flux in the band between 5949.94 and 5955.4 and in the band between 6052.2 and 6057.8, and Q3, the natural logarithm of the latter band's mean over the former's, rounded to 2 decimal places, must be 0.10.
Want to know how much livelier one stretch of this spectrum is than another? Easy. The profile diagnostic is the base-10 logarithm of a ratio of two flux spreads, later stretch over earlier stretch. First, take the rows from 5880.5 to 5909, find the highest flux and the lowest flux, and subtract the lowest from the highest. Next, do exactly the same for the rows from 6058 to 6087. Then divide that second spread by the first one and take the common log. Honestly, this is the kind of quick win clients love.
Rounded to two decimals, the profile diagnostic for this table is -0.44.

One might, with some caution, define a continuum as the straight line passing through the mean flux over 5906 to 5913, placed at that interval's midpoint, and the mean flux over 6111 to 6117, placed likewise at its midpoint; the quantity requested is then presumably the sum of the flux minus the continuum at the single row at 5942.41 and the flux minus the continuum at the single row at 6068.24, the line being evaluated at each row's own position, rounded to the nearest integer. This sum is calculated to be 9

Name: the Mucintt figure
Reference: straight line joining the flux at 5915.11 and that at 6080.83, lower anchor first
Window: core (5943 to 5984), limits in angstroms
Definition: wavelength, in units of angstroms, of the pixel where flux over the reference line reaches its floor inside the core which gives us 5953.37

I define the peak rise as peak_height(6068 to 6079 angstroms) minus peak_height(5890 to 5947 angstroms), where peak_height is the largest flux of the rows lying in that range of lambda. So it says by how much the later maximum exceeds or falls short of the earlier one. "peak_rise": -23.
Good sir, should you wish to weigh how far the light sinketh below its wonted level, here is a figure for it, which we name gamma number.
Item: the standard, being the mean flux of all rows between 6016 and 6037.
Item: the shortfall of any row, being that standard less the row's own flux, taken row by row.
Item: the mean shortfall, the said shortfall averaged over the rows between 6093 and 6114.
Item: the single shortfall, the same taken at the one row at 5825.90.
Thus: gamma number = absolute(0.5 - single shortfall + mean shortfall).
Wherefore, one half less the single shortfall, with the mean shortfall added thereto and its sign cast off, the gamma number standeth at 1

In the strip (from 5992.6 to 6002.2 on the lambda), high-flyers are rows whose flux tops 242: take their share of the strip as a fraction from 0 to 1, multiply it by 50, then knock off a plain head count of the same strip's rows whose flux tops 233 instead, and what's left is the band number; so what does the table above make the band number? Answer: 2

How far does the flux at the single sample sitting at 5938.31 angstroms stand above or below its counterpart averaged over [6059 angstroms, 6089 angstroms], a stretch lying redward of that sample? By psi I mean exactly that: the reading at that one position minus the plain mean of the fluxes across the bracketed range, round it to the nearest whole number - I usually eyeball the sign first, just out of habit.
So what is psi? 8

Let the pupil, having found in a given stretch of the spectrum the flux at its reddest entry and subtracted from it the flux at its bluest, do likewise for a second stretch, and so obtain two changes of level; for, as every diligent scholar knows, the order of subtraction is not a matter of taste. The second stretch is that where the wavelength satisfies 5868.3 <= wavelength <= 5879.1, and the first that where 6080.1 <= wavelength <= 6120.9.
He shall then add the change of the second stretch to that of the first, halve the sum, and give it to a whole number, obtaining -10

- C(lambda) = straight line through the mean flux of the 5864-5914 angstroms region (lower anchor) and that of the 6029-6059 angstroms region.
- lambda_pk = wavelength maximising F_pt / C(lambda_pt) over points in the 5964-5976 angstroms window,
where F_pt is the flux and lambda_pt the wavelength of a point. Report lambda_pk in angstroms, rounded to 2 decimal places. 5972.59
